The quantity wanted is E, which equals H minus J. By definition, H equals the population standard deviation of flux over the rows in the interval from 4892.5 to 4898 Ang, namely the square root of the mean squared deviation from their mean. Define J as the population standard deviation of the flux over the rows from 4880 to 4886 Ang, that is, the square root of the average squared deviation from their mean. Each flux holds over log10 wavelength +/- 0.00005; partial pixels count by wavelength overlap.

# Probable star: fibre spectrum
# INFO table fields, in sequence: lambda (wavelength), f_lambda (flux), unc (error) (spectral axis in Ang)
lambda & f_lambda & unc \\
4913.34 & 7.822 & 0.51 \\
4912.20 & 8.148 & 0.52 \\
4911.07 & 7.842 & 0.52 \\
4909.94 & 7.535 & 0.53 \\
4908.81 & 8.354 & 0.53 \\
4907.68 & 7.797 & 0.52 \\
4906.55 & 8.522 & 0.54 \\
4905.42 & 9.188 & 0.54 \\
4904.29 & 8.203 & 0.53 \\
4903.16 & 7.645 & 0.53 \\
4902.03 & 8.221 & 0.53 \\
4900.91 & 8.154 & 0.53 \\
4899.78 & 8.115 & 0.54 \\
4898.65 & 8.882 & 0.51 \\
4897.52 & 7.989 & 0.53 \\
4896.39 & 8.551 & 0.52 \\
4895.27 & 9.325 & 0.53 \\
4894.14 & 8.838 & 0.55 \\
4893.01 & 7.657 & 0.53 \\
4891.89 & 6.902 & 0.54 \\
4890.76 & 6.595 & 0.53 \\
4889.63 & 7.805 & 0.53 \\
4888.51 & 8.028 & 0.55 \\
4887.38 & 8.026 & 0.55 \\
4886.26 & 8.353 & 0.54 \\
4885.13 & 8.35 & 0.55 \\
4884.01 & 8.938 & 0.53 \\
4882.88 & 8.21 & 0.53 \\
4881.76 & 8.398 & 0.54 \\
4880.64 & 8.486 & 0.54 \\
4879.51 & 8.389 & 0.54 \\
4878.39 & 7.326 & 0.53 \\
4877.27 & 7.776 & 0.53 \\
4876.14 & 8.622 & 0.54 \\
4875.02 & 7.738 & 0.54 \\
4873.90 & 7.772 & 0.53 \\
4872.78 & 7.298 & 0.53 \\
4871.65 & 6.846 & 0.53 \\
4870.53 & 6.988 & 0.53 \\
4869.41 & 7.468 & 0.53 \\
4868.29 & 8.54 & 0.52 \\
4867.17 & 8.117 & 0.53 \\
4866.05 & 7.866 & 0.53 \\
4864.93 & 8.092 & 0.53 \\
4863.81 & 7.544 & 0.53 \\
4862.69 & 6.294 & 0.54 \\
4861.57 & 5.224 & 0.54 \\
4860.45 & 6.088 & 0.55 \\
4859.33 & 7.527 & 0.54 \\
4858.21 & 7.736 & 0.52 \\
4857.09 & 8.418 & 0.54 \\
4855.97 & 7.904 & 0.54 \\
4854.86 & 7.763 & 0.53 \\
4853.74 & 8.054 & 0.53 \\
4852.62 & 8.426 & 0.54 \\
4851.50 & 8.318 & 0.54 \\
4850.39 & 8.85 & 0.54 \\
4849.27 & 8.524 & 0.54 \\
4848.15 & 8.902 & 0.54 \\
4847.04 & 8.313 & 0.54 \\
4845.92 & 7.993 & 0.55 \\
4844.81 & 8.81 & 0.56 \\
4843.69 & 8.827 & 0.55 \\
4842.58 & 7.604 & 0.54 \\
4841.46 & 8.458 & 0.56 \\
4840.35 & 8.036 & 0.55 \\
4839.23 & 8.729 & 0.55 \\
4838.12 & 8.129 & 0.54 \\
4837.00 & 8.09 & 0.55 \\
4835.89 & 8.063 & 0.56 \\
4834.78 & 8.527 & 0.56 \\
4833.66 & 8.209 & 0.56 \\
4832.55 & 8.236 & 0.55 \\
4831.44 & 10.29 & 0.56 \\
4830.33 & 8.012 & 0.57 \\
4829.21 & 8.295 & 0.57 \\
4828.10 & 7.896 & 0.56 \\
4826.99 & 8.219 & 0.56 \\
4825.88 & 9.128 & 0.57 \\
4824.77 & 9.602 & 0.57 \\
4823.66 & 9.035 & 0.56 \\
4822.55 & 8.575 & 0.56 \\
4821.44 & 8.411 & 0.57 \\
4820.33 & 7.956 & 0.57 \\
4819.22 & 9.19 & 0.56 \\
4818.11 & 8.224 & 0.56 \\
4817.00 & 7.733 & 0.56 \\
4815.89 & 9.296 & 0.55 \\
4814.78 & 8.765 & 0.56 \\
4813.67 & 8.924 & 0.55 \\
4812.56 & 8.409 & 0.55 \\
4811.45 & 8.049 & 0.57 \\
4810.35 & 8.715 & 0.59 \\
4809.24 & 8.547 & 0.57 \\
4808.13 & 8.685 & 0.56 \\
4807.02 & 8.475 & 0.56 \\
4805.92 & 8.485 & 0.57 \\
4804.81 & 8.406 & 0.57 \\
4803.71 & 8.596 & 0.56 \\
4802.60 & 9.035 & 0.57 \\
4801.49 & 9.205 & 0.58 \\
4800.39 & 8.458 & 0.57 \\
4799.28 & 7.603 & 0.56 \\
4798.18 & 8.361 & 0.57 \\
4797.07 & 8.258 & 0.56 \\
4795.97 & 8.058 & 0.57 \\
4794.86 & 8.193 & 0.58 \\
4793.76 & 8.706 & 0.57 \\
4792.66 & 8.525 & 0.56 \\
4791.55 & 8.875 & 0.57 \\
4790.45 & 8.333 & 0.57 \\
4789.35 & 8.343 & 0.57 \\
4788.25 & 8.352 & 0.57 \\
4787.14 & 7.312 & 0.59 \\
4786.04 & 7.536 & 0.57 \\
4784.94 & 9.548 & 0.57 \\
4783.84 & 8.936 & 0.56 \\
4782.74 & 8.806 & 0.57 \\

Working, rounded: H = 0.59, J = 0.25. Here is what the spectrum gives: 0.3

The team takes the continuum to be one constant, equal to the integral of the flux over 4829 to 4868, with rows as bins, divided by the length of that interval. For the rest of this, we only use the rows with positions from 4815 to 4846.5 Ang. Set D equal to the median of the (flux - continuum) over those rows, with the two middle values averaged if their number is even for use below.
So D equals 0.2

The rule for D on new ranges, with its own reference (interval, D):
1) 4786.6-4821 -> 0.4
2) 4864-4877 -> -0.3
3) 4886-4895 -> -0.1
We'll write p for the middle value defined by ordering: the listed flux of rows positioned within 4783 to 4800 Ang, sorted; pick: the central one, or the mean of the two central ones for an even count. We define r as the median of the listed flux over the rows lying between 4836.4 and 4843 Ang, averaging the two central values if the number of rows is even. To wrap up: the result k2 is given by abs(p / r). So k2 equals 1.03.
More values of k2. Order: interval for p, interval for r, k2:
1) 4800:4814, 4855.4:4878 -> 1.10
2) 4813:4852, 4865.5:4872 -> 1.10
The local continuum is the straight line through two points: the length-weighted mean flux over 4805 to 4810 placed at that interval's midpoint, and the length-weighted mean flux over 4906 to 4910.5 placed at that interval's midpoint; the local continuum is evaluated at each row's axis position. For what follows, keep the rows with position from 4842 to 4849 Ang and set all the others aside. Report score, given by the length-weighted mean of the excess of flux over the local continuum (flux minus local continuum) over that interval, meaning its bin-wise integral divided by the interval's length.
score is 0.1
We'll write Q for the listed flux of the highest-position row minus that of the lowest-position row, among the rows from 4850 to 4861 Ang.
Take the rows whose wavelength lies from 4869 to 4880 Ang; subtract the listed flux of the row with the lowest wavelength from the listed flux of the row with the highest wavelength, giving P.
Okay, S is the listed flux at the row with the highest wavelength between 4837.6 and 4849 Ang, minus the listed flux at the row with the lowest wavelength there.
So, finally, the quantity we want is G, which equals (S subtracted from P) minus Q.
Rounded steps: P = 0.9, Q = -2.8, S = 0.8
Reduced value 2.9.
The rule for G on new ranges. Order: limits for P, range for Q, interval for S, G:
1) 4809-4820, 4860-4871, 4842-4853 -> -1.1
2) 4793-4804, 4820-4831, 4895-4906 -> 0.0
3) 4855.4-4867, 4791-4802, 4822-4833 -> 0.0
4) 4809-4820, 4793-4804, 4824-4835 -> 1.8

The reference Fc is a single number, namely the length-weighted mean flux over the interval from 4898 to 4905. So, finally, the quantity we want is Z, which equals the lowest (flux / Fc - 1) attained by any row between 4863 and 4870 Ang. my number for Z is -0.092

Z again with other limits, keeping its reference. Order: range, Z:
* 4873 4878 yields -0.059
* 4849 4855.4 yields -0.056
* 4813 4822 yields -0.059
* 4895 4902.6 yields -0.028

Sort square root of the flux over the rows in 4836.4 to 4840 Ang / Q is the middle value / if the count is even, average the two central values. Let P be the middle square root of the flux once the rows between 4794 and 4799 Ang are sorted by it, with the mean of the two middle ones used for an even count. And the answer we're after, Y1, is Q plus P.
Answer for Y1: 5.72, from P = 2.87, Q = 2.85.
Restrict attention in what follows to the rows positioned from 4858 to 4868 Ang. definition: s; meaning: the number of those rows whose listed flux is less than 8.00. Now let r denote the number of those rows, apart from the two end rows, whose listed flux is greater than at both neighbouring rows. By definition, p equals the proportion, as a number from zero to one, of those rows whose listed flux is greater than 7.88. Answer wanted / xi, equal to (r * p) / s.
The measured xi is 0.0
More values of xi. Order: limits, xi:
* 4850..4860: 0.3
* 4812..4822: 1.3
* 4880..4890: 2.7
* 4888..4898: 0.1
